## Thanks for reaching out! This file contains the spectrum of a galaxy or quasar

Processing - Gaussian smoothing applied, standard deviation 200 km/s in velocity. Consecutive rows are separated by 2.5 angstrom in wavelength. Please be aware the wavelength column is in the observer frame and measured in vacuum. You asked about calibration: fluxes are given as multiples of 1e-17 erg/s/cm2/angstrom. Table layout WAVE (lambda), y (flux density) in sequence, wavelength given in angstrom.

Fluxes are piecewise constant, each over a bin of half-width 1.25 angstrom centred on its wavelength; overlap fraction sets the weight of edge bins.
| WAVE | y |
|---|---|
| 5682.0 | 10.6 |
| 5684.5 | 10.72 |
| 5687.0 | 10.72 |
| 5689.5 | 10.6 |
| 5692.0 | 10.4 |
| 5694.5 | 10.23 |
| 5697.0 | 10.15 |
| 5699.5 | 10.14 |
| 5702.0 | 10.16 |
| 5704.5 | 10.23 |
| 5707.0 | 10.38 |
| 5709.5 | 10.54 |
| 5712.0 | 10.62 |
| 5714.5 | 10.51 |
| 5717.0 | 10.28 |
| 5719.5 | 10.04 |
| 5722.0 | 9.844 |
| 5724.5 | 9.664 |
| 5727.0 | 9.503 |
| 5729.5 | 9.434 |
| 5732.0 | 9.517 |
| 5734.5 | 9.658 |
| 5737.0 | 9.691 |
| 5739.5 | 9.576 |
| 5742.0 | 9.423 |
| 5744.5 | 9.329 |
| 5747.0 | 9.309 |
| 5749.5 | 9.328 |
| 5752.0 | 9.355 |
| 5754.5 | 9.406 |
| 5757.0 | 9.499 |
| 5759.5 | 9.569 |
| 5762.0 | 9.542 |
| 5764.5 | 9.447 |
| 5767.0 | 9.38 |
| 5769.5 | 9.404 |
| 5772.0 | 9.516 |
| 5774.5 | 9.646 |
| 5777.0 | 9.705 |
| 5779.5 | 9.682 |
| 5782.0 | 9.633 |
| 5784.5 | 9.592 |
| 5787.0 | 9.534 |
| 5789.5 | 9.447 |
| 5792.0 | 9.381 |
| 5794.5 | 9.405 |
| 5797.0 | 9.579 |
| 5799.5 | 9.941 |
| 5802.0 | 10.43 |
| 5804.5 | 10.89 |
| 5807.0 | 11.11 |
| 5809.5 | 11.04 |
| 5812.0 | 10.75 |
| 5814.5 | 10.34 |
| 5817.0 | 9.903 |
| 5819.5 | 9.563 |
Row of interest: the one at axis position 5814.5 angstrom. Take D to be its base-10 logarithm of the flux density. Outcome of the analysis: 1.01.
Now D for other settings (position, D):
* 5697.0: 1.01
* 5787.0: 0.98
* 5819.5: 0.98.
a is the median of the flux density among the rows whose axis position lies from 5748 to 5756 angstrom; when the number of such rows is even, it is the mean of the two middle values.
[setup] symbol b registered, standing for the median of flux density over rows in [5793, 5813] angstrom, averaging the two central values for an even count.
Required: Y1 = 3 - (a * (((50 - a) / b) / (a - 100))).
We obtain 3.40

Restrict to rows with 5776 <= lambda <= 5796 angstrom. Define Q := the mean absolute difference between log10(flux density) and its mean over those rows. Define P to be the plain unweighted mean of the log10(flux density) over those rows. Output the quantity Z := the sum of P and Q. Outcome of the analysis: 0.98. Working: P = 0.98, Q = 0.0048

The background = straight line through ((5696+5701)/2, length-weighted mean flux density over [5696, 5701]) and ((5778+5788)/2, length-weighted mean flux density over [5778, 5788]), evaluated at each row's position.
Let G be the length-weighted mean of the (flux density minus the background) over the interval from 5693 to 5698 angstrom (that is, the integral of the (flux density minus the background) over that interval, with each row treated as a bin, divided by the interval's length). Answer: 0.0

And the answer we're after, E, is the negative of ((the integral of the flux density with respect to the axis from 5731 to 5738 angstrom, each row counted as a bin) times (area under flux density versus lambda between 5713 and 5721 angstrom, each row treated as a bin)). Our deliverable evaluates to -5537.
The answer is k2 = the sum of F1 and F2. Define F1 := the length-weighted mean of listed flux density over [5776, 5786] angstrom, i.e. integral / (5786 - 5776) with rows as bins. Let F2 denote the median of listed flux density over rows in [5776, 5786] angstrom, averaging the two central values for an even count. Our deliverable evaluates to 19.3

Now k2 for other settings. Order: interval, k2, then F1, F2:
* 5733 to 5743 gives 19.2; 9.6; 9.6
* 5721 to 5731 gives 19.2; 9.6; 9.6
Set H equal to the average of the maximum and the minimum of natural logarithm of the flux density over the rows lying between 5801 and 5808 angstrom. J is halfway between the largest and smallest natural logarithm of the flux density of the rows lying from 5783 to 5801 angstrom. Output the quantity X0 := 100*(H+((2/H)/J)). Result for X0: 275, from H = 2.38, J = 2.27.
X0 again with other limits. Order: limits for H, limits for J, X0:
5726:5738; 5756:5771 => 265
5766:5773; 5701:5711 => 263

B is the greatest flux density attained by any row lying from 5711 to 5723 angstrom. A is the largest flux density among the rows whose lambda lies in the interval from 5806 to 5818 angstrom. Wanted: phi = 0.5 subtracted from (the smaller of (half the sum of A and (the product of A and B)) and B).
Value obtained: 10.1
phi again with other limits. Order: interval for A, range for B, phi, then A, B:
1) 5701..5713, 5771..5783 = 9.2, 10.62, 9.705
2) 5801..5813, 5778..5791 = 9.2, 11.11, 9.682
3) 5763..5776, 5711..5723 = 10.1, 9.646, 10.62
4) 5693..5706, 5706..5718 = 10.1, 10.23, 10.62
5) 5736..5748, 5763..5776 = 9.1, 9.691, 9.646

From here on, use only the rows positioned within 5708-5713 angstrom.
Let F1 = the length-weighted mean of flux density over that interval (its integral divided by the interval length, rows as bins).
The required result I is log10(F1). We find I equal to 1.02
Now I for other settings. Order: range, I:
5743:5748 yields 0.97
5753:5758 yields 0.98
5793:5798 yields 0.98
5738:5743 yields 0.98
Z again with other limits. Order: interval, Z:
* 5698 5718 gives 1.02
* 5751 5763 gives 0.98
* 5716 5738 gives 1.00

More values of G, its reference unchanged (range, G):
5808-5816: 1.3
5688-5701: 0.1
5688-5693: 0.3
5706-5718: 0.4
